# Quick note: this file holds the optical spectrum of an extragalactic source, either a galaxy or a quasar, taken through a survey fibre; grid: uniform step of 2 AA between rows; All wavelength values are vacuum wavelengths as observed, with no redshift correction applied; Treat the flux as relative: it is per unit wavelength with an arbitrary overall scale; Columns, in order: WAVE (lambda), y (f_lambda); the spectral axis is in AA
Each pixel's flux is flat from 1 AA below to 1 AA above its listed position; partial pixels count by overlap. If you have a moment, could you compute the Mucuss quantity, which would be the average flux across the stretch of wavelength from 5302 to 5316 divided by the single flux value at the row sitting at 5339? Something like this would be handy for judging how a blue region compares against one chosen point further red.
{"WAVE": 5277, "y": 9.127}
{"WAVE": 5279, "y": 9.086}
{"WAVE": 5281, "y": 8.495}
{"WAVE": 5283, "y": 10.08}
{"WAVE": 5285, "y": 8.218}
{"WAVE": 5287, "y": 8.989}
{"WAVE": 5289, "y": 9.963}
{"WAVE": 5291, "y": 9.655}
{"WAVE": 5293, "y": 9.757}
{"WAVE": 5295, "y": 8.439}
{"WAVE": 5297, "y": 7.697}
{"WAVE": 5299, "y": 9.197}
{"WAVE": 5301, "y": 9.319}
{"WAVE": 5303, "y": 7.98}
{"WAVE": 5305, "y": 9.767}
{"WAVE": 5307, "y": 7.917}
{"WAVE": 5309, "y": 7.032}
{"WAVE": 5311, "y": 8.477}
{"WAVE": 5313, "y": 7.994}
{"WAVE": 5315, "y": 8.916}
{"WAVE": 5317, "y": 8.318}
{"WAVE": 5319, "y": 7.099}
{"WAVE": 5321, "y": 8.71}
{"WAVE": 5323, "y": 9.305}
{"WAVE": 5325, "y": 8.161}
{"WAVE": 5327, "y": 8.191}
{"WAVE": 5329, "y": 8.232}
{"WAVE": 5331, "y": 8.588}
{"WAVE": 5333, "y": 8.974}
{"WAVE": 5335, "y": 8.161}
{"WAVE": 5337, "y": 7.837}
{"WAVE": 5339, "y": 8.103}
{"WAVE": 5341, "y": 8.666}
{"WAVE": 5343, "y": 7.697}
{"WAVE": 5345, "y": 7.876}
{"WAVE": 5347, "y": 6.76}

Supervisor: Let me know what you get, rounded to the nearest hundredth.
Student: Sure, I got 1.02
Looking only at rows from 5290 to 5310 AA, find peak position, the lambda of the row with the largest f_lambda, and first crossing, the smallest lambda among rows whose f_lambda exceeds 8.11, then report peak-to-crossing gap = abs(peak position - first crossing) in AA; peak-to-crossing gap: 14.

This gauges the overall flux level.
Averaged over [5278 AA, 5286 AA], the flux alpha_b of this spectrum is 8.97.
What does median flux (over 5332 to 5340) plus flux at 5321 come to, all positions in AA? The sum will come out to 16.8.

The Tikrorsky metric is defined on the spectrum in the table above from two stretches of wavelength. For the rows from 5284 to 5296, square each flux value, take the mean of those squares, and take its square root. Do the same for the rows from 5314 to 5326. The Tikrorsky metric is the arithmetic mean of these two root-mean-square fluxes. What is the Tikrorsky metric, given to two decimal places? 8.82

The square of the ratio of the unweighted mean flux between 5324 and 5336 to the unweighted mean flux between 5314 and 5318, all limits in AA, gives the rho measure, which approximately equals 0.95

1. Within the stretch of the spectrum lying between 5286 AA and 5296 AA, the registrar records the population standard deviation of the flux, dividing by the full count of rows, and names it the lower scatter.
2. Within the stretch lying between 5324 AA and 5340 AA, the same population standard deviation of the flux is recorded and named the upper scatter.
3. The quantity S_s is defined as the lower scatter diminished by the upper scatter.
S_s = 0.24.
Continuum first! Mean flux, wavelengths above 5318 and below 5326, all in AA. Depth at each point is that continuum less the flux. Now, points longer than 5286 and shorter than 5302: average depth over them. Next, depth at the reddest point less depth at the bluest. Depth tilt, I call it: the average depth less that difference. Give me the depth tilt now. -0.48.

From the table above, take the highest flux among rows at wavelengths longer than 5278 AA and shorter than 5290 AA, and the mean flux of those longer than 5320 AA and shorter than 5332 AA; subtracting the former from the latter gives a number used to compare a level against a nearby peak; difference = -1.55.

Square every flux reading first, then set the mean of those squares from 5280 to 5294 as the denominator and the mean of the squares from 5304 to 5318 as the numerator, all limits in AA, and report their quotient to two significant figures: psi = 0.81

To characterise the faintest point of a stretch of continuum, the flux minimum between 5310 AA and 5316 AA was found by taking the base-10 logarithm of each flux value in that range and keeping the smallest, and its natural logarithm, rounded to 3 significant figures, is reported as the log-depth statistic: -0.102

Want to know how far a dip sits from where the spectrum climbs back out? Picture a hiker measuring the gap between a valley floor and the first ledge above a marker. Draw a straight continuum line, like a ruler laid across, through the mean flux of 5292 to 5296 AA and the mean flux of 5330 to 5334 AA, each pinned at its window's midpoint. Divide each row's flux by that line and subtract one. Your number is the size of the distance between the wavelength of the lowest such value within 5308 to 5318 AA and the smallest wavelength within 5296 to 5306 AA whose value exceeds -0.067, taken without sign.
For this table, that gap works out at 10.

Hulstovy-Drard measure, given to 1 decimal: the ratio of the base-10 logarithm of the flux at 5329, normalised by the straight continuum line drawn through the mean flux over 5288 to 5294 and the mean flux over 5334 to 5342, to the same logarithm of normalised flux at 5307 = 0.2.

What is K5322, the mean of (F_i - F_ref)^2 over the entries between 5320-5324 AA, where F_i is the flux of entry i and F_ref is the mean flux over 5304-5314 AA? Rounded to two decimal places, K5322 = 0.68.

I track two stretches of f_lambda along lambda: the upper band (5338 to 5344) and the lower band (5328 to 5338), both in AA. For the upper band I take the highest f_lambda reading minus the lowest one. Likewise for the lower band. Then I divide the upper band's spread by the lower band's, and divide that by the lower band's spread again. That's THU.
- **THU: 0.75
